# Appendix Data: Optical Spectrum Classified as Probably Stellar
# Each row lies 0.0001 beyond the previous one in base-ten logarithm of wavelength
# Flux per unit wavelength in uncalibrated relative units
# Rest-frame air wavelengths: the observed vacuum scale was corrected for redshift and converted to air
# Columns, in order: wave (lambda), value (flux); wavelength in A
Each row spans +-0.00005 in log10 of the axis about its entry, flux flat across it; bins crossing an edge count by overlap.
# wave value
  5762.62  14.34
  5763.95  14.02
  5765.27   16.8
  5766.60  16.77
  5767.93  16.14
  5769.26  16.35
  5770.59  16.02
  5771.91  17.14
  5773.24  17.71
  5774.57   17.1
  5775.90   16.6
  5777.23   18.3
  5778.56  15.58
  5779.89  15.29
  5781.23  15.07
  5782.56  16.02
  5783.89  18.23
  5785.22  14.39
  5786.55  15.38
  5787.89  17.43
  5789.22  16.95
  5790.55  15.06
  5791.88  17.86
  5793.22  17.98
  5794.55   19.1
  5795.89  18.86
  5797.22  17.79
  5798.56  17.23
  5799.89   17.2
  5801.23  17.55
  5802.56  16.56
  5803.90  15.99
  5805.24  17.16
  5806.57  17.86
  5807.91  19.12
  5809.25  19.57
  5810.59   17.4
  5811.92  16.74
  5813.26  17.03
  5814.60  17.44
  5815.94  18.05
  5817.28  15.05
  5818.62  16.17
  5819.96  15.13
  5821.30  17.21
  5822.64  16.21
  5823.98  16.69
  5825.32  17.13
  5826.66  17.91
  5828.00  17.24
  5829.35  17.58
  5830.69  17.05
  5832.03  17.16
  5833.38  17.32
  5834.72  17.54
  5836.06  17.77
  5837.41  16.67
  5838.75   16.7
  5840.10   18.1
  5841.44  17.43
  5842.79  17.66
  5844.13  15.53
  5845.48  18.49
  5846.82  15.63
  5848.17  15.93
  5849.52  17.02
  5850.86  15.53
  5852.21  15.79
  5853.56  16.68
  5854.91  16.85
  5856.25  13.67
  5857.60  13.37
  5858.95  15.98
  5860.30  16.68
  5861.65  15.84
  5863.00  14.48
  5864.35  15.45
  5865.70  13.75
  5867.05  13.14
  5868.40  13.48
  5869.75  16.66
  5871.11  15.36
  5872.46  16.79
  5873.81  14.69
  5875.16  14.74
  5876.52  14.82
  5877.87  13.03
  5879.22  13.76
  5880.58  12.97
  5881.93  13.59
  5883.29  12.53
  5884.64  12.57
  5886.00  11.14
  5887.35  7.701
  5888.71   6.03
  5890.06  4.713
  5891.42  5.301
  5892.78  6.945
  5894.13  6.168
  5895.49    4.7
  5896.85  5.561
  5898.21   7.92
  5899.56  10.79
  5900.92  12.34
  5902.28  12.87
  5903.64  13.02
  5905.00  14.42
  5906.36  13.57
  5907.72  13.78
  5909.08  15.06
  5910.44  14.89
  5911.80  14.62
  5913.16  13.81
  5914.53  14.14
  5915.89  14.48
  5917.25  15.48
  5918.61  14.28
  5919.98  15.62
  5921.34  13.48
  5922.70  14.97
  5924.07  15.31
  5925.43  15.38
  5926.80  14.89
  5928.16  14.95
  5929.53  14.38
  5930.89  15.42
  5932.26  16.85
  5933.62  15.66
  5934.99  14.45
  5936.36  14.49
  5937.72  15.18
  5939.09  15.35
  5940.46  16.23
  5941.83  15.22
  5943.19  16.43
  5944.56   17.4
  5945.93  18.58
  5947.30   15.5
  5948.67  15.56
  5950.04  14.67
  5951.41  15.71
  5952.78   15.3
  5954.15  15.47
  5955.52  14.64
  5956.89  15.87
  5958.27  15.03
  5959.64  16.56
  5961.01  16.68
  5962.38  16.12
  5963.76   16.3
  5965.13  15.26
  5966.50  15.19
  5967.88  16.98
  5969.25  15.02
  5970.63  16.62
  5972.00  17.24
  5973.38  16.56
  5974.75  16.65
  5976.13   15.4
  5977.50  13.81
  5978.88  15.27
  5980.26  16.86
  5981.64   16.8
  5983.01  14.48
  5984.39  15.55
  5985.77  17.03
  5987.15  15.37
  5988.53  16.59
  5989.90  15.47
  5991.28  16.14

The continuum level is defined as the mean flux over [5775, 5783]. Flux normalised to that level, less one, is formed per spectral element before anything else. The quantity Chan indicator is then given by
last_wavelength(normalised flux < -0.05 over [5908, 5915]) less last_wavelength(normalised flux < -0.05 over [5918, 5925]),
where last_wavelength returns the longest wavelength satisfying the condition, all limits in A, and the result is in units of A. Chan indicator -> -9.5 A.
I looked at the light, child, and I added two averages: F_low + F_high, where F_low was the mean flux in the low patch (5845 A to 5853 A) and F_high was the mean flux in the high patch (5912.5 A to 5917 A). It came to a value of 31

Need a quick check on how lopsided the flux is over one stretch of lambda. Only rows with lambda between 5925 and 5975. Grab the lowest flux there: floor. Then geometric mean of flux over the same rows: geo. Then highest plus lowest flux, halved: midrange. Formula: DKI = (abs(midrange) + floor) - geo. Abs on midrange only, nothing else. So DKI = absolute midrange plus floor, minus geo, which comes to 15.1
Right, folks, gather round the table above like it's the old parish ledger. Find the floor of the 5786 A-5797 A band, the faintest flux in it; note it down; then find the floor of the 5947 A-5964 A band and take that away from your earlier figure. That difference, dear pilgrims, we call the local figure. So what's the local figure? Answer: 0.42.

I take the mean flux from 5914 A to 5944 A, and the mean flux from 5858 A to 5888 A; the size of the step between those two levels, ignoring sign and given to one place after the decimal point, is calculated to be 1.1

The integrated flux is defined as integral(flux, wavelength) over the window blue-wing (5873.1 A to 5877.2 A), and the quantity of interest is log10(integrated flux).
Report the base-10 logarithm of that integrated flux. 1.78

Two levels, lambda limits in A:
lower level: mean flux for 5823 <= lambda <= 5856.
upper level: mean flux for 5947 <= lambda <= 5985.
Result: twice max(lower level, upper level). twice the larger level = 34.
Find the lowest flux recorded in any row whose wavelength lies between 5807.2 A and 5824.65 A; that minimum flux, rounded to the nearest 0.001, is 15.050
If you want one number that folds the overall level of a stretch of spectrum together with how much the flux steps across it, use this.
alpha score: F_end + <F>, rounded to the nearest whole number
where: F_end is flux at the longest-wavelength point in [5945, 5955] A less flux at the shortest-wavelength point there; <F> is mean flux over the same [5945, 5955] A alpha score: 13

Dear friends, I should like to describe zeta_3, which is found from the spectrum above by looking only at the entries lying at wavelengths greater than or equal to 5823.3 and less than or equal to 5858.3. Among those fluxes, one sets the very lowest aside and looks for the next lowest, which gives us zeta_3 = 13.67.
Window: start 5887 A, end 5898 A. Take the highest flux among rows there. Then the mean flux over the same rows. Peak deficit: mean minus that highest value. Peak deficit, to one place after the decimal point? -1.8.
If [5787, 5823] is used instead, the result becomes -2.3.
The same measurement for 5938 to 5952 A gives -2.5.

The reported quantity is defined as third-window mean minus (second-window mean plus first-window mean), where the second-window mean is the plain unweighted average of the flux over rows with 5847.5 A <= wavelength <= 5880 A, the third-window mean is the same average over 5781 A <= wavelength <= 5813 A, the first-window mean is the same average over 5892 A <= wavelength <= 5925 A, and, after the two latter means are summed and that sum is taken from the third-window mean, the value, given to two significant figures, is -10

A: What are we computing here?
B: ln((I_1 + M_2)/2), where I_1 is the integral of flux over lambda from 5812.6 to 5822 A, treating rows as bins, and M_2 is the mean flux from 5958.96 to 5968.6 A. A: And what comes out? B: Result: 4.45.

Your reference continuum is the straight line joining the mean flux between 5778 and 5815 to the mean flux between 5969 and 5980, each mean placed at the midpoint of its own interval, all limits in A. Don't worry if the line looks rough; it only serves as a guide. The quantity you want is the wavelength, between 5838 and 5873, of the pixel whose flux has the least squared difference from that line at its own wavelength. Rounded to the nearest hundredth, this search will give 5853.56 A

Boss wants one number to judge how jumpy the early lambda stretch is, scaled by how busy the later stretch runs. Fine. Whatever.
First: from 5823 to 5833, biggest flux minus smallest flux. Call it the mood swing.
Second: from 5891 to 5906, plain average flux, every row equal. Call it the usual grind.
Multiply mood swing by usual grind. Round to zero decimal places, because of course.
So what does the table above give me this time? 11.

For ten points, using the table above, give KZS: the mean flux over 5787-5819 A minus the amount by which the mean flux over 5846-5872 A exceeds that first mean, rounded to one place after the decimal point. 19.4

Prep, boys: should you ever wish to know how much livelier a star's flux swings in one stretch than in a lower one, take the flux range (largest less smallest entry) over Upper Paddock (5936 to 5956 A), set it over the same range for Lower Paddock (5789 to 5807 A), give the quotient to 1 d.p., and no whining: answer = 1.0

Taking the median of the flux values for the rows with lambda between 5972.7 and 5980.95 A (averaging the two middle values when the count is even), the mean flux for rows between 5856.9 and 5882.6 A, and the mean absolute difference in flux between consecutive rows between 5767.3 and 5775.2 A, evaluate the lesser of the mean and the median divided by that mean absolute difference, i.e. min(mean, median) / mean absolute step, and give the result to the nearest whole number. 26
